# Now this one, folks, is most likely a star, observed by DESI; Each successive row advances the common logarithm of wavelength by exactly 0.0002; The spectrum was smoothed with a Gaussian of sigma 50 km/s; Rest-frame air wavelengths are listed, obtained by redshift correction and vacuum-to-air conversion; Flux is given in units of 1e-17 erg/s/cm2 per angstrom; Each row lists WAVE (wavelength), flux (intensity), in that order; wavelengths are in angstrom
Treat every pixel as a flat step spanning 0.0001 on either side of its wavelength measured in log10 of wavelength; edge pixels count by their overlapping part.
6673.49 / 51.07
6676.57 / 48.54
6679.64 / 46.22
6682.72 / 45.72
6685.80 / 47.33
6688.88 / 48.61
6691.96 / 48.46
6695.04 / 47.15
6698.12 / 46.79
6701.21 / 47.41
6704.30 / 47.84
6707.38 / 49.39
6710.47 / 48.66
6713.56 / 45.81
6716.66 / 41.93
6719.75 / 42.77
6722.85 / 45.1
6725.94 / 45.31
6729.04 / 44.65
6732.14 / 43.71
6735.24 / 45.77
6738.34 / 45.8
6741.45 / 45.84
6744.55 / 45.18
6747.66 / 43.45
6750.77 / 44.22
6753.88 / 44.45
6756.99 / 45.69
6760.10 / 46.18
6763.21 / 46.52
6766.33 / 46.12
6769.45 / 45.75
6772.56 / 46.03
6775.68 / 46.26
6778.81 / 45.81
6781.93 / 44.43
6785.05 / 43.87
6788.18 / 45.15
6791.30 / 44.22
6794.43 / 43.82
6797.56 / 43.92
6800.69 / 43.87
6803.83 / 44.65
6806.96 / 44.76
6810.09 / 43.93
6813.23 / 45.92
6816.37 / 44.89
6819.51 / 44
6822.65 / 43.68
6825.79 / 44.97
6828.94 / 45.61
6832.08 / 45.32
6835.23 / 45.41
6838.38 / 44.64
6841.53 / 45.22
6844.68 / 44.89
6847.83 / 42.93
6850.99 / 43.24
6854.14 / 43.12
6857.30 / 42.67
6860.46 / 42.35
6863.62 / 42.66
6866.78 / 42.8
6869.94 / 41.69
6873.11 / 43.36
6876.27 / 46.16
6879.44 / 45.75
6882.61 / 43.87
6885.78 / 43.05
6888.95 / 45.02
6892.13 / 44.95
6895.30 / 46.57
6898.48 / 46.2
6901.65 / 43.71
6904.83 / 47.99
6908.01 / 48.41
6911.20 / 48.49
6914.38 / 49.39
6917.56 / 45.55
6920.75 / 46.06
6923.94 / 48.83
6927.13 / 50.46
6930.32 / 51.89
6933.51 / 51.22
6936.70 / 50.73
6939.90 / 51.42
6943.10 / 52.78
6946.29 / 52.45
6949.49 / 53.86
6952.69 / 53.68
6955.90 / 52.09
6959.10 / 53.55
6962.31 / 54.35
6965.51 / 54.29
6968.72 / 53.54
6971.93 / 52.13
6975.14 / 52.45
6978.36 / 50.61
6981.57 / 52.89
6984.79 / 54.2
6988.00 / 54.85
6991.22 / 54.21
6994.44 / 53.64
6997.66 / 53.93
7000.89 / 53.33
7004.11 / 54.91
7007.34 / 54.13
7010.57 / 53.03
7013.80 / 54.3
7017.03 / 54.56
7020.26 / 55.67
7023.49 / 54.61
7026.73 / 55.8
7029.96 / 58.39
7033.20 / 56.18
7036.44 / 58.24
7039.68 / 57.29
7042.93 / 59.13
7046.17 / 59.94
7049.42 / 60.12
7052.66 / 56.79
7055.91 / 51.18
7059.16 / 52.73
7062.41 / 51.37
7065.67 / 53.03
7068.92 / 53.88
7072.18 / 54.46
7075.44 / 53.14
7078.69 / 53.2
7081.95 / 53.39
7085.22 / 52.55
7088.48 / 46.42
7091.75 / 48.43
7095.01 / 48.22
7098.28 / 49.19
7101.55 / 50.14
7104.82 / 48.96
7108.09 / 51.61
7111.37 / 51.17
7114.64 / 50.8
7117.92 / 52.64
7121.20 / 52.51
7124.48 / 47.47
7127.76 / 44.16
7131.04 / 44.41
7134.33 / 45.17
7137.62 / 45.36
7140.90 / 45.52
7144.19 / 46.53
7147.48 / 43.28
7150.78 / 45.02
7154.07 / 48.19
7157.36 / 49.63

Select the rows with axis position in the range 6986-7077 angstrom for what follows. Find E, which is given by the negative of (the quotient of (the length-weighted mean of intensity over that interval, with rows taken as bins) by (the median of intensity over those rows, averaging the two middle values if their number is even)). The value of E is -1.011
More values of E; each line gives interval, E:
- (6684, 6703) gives -1.005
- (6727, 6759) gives -1.000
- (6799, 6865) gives -0.991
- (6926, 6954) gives -1.004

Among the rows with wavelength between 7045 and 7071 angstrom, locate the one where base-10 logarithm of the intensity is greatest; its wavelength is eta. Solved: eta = 7049.42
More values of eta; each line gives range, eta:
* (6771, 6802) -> 6775.68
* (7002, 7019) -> 7004.11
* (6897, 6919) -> 6914.38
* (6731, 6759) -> 6741.45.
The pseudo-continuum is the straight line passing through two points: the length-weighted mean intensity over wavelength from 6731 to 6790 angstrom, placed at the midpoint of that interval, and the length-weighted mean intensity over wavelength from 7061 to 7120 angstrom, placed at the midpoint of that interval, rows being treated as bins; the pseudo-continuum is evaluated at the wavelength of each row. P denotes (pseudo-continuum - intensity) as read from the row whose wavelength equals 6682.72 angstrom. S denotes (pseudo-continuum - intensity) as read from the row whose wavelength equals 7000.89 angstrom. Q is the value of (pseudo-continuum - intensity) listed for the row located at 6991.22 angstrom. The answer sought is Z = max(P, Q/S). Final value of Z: 1.3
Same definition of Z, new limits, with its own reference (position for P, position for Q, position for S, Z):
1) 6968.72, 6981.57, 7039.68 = 0.5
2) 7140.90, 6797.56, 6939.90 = 6.7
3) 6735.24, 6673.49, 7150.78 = -0.9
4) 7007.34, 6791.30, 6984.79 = -0.3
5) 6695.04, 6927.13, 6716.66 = -0.8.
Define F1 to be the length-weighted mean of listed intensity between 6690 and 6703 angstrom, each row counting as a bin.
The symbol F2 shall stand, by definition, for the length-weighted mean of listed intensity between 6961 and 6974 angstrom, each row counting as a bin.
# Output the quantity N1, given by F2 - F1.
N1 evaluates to 6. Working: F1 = 47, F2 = 54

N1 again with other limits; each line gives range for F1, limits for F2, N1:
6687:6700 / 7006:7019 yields 6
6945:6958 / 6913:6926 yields -6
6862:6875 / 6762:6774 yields 3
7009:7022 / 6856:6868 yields -12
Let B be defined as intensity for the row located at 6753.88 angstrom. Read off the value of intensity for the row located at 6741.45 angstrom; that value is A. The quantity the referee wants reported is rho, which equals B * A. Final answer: 2038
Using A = 45.84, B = 44.45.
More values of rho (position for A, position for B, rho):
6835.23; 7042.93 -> 2685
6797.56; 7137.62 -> 1992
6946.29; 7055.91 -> 2684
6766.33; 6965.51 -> 2504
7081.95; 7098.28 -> 2626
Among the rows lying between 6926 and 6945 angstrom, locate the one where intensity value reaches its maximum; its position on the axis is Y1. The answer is 6943.10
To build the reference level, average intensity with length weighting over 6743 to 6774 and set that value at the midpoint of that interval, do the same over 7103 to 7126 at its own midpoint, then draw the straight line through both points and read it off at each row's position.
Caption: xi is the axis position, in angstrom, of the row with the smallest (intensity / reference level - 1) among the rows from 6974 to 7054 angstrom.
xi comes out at 6978.36 angstrom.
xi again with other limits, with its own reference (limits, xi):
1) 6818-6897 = 6869.94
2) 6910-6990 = 6917.56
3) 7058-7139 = 7127.76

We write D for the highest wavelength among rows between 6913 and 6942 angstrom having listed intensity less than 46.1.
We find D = 6920.75 angstrom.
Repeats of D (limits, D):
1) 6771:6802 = 6800.69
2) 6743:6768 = 6756.99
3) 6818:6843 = 6841.53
